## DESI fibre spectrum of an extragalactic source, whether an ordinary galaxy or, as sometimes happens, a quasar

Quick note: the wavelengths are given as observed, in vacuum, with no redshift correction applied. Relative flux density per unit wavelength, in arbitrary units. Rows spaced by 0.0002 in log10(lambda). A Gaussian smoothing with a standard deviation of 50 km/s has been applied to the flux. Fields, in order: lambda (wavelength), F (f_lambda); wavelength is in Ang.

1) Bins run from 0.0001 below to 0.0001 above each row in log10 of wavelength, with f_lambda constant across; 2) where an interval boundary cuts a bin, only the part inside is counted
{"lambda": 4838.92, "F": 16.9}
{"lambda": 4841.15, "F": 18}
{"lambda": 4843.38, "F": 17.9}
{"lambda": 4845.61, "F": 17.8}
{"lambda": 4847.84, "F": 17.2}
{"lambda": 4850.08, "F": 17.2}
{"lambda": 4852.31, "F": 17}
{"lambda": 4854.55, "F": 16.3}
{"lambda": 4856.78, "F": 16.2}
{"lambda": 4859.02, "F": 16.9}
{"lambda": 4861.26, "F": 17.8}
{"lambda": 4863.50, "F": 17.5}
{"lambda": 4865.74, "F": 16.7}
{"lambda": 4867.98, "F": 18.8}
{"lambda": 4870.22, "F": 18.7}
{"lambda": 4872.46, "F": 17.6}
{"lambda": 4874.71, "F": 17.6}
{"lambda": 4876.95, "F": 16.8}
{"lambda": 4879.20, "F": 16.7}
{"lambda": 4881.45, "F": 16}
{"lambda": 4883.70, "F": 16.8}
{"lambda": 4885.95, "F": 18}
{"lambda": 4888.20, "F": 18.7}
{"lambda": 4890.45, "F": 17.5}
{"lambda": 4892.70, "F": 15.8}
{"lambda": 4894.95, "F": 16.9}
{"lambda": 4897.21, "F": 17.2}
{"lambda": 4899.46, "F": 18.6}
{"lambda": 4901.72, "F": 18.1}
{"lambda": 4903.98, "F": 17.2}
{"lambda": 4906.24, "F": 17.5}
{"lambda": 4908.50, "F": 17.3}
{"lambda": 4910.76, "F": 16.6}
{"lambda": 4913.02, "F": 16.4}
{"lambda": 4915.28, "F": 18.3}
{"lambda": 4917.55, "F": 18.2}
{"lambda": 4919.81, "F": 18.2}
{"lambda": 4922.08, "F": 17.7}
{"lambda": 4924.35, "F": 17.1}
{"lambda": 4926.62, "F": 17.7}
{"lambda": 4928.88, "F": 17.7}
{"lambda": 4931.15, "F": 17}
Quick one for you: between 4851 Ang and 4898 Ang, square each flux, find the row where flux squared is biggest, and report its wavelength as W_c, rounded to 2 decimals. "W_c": 4867.98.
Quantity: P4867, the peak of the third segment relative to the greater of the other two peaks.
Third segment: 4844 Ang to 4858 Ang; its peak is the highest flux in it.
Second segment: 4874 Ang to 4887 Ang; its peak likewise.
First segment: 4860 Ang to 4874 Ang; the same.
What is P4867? 0.95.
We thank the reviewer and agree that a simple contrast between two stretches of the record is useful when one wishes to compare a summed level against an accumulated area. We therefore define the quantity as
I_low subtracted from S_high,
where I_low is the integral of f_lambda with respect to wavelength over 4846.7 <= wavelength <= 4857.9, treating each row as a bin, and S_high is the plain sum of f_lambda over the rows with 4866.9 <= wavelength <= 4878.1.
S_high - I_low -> -98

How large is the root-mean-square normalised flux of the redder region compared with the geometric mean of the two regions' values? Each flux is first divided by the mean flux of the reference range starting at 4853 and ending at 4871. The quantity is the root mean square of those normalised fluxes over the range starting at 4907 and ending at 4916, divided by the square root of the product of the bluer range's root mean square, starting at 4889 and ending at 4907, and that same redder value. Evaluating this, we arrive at 0.99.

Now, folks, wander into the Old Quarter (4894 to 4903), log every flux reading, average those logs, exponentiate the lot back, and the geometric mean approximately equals 17.7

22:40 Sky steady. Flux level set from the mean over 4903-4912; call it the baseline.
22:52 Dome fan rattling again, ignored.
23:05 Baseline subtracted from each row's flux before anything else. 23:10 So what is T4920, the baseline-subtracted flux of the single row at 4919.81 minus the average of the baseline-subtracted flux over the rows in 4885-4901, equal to 0.7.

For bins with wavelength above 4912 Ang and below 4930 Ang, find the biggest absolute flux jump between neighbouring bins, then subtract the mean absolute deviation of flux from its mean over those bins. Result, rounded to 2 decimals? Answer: 1.44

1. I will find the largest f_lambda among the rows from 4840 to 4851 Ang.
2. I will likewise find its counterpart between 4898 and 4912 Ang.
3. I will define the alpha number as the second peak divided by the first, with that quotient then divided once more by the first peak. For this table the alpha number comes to 0.057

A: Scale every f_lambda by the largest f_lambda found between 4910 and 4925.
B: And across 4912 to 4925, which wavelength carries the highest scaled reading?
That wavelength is 4915.28 Ang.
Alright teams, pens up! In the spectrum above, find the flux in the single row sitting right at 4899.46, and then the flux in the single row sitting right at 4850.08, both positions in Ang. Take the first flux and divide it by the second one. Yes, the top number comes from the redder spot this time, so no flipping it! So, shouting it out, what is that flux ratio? 1.08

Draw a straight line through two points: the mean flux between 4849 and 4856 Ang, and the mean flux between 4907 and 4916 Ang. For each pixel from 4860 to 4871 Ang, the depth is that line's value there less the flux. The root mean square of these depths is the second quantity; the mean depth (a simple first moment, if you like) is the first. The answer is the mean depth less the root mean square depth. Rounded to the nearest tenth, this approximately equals -2.3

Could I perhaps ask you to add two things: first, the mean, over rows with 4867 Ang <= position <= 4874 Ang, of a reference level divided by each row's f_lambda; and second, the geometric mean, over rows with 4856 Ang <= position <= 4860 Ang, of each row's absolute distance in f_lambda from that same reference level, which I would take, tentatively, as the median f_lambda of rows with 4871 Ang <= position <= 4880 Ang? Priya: 1.5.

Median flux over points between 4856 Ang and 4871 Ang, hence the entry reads 17.5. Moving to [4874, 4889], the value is 16.8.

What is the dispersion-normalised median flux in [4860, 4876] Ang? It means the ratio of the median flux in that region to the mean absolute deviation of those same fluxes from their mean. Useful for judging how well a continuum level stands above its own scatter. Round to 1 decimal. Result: 32.9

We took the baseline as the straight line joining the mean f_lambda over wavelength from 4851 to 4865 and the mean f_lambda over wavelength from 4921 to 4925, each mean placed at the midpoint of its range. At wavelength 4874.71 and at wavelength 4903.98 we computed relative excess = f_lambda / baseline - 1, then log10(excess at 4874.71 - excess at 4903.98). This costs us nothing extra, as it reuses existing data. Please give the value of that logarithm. -1.45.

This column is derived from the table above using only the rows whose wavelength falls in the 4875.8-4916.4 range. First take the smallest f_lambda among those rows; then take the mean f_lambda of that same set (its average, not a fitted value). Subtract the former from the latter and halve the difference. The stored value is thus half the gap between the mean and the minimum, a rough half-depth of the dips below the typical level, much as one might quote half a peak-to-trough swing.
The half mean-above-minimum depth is 0.72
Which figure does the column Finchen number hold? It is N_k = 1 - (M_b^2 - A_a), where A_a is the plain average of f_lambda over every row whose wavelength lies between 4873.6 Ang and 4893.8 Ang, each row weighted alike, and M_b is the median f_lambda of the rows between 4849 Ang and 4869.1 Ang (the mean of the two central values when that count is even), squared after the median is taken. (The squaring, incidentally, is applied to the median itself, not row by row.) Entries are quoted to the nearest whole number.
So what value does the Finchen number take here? -271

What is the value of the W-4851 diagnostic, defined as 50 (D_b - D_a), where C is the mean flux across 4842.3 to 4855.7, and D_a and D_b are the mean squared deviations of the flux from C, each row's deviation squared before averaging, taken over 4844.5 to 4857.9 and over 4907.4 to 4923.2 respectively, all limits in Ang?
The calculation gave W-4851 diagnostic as 12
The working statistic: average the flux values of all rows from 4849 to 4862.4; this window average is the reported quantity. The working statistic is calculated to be 16.9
